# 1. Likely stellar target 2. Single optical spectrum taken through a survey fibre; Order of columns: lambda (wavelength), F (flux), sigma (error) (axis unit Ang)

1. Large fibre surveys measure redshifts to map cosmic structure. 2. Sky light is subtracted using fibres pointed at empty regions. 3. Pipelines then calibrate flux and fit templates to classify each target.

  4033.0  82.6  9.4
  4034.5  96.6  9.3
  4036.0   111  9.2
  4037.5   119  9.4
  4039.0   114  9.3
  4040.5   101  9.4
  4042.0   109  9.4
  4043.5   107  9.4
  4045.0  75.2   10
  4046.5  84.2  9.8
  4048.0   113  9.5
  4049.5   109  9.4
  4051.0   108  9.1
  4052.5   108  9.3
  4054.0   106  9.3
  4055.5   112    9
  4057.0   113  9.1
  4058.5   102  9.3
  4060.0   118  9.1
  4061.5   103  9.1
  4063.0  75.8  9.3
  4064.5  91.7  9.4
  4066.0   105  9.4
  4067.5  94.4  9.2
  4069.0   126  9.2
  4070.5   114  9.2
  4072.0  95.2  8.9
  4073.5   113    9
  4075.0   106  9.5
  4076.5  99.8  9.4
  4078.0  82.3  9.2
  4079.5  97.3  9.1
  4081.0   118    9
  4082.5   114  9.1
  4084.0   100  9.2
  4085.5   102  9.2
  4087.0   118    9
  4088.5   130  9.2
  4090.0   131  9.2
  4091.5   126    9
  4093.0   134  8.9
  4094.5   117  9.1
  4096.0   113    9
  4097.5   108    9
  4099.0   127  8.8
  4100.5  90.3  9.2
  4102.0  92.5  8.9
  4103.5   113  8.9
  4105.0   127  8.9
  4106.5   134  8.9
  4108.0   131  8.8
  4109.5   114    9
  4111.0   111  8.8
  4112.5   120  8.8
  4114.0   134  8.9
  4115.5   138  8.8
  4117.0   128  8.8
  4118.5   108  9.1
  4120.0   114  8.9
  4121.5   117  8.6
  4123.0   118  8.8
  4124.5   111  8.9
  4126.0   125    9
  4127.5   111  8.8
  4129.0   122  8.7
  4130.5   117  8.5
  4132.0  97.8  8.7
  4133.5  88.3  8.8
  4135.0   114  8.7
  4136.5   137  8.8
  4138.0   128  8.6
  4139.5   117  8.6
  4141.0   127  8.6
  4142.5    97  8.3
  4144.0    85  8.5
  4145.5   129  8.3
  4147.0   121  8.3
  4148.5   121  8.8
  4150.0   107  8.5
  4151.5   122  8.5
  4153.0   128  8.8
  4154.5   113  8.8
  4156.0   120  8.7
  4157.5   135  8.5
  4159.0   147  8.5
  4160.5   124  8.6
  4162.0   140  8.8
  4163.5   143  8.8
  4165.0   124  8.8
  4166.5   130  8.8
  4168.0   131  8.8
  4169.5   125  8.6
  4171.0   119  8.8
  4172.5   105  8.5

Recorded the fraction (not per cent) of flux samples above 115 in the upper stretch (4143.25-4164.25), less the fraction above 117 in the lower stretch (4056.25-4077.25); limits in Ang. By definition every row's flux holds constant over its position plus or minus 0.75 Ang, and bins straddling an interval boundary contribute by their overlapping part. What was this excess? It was 0.64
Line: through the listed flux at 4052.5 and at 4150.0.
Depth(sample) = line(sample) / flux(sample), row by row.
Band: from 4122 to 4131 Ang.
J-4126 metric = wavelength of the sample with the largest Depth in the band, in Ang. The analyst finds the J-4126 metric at 4124.5 Ang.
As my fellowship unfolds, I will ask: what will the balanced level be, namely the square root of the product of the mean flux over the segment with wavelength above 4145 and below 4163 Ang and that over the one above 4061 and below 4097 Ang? 117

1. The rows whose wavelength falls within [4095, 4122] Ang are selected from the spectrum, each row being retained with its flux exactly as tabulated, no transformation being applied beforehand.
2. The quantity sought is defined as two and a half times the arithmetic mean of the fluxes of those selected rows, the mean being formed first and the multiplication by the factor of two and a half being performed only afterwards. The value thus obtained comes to 294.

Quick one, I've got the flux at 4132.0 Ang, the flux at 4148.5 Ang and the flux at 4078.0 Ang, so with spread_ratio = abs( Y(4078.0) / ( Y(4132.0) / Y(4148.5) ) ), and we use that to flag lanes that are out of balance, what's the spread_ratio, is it 102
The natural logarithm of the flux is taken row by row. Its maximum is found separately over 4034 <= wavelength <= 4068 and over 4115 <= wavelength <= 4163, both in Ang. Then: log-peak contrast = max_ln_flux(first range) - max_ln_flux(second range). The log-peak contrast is -0.21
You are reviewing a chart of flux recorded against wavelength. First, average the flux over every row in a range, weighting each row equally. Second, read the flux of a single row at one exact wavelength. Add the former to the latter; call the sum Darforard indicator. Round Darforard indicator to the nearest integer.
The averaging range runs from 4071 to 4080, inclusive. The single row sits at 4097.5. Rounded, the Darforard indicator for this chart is 207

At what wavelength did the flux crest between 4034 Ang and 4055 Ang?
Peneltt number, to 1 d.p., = 4037.5 Ang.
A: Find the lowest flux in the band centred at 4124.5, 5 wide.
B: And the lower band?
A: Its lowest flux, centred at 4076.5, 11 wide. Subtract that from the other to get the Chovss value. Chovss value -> 29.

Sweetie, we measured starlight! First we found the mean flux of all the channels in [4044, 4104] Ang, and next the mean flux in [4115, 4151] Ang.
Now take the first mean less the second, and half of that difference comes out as -4.3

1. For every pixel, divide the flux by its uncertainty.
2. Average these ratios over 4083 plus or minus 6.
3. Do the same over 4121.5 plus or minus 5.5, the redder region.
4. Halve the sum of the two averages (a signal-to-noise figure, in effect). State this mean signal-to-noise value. 12.5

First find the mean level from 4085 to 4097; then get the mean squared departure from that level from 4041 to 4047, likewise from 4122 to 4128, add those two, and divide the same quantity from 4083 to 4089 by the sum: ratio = 0.2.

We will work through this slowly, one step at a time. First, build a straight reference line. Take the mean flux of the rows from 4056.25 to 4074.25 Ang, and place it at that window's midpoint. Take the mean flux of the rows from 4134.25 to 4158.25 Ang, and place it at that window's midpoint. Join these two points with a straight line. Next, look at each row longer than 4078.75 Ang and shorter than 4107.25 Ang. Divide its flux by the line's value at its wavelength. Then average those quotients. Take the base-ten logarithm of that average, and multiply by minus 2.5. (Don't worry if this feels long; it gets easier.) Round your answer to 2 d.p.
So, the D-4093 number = -0.06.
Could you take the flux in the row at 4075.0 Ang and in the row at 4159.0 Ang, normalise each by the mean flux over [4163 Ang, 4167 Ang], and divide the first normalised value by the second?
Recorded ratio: 0.72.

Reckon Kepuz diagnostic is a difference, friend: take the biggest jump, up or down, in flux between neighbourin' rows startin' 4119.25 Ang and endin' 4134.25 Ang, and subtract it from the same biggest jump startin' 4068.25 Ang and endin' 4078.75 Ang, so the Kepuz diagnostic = 0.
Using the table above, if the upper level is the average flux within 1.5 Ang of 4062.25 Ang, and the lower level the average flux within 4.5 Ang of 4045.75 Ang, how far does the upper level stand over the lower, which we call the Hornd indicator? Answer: -10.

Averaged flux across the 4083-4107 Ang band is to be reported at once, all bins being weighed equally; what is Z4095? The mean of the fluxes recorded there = 116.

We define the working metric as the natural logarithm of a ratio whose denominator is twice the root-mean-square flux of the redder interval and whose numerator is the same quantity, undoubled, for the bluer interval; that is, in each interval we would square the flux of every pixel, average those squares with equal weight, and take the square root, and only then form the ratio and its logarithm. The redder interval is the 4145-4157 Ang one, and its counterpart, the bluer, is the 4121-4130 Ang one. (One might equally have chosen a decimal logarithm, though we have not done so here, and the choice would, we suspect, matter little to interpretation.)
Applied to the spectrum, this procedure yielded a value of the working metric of -0.72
